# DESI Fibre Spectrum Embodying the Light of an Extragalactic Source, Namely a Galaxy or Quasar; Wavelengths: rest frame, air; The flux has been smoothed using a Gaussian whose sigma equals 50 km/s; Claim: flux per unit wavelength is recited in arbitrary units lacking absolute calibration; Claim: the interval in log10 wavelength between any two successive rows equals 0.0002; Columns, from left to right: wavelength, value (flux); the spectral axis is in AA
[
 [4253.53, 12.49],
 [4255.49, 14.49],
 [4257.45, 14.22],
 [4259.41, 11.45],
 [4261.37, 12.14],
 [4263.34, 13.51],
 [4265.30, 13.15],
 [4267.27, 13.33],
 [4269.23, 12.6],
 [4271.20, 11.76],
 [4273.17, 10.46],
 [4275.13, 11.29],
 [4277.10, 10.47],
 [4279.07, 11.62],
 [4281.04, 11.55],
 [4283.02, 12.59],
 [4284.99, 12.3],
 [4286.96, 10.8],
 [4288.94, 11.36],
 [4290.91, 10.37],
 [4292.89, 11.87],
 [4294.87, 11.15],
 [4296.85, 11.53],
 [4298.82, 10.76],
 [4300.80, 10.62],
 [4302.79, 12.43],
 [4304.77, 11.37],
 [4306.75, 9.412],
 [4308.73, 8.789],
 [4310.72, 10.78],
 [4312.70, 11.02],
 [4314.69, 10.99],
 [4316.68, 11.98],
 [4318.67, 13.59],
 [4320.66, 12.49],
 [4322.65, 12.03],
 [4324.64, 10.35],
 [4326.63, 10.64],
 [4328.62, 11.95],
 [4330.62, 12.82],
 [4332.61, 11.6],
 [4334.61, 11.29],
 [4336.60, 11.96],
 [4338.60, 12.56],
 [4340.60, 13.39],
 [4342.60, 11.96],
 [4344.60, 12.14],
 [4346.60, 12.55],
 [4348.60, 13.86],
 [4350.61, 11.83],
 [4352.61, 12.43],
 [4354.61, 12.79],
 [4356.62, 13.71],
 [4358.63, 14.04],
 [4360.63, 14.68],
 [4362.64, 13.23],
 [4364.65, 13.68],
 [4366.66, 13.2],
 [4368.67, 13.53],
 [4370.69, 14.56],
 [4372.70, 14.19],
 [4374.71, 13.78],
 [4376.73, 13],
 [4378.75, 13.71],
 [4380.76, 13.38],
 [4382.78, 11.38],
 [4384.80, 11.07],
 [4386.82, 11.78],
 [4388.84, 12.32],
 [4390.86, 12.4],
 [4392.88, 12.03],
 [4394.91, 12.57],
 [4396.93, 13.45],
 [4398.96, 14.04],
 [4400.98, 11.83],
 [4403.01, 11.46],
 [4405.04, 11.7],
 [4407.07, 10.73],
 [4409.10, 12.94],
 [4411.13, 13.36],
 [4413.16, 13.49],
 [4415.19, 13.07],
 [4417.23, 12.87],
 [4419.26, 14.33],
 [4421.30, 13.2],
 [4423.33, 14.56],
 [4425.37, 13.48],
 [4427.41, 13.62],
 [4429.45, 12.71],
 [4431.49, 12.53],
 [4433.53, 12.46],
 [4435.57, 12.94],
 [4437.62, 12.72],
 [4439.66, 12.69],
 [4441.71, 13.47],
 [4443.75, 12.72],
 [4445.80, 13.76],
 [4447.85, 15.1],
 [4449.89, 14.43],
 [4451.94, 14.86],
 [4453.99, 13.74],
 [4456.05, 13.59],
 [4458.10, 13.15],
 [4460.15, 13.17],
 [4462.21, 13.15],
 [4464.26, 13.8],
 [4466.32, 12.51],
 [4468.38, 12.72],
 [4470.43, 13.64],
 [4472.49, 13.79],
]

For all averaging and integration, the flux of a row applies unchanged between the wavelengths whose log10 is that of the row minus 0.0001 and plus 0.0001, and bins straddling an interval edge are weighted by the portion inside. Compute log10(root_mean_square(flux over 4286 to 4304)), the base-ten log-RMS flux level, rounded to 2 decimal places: 1.05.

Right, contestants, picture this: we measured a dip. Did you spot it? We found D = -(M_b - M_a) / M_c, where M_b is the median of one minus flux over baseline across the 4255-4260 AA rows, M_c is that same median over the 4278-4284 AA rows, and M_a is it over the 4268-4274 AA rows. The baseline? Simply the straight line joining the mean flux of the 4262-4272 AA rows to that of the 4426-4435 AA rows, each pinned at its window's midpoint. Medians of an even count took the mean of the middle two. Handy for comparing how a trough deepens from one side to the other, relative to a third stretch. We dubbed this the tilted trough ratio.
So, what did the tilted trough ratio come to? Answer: 2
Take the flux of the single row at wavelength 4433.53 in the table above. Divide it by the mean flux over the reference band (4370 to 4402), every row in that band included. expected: 0.97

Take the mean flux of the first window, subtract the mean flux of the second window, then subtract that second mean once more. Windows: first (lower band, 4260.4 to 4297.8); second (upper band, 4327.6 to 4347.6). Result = -12.7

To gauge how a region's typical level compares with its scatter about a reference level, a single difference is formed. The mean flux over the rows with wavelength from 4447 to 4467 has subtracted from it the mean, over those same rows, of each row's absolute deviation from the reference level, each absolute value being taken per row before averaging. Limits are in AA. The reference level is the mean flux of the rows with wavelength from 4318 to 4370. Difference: 12.6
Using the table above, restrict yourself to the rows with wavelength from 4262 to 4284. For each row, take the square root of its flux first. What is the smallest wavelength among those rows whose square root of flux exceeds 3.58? 4263.34 AA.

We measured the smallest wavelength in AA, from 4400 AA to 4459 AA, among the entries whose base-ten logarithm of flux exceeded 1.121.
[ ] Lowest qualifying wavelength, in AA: 4411.13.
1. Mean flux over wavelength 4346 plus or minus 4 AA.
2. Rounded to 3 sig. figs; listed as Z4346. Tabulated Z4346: 12.6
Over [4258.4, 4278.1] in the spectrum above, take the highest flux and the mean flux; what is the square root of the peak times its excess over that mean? 4.49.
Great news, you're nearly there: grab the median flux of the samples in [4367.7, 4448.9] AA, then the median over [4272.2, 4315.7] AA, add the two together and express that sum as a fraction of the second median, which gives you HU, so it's 2.17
